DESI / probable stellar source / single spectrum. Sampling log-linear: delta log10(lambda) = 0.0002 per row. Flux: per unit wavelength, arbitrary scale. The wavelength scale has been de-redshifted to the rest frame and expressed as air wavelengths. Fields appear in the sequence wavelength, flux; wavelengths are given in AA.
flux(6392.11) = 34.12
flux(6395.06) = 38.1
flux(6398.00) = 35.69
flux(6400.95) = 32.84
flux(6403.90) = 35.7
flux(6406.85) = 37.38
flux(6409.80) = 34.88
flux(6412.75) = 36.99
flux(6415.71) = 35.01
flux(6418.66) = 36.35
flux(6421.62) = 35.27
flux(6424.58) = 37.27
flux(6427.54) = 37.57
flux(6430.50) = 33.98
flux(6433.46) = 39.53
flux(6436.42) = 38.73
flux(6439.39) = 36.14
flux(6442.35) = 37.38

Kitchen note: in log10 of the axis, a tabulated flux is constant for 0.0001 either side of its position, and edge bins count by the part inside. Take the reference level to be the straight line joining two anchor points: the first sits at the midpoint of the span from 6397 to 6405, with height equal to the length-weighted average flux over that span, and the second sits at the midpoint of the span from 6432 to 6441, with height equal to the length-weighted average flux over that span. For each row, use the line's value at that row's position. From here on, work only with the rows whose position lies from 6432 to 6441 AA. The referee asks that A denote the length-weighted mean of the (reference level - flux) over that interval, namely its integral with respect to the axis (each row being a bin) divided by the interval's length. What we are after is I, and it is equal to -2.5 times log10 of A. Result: 4.2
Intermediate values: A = 0.02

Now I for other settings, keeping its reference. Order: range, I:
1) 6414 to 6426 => 0.7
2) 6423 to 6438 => 2.1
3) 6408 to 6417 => 3.1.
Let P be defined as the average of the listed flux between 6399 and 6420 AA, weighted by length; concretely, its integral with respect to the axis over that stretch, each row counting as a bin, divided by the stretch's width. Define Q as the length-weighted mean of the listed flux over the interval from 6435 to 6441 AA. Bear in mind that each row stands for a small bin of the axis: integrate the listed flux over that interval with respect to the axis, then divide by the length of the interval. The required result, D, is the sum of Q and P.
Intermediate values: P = 35.6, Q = 37.4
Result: 73.0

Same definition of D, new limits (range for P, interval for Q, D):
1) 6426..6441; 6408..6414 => 73.2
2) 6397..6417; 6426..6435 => 72.5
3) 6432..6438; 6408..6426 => 75.0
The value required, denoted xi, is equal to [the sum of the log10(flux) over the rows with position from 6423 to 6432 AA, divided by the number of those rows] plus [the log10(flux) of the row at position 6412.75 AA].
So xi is 3.13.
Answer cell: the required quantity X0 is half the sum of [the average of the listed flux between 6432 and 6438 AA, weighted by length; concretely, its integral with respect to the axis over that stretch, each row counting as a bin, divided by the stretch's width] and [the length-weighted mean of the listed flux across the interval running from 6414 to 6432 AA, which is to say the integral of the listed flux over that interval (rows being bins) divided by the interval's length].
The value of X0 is 37.49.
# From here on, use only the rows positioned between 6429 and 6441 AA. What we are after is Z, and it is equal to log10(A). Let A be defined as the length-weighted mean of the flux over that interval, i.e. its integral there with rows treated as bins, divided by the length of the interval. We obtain 1.57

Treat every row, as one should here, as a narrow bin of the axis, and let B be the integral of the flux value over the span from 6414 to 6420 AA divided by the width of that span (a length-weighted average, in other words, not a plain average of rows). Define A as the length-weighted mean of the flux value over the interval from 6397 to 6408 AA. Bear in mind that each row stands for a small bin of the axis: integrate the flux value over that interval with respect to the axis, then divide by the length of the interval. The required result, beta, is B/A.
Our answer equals 1.01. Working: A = 35.3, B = 35.7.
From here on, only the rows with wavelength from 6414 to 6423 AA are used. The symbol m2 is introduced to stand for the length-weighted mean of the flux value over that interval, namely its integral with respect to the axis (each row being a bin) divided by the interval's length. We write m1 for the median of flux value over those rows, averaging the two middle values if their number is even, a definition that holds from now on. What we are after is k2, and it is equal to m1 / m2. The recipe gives 0.992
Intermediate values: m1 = 35.3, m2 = 35.6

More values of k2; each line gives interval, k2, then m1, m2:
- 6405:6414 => 1.017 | 37.0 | 36.4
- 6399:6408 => 1.013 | 35.7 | 35.2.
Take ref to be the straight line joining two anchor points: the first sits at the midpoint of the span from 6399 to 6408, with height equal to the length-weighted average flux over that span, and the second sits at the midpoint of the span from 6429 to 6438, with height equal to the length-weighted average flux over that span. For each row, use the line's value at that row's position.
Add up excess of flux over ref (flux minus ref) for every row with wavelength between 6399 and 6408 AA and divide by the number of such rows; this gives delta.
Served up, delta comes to 0.0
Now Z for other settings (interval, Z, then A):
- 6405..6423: 1.56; 36.0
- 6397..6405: 1.54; 34.6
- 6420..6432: 1.56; 36.0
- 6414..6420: 1.55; 35.7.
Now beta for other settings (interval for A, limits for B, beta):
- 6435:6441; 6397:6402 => 0.91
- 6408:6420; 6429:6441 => 1.04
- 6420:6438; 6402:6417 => 0.97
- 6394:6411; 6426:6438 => 1.05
